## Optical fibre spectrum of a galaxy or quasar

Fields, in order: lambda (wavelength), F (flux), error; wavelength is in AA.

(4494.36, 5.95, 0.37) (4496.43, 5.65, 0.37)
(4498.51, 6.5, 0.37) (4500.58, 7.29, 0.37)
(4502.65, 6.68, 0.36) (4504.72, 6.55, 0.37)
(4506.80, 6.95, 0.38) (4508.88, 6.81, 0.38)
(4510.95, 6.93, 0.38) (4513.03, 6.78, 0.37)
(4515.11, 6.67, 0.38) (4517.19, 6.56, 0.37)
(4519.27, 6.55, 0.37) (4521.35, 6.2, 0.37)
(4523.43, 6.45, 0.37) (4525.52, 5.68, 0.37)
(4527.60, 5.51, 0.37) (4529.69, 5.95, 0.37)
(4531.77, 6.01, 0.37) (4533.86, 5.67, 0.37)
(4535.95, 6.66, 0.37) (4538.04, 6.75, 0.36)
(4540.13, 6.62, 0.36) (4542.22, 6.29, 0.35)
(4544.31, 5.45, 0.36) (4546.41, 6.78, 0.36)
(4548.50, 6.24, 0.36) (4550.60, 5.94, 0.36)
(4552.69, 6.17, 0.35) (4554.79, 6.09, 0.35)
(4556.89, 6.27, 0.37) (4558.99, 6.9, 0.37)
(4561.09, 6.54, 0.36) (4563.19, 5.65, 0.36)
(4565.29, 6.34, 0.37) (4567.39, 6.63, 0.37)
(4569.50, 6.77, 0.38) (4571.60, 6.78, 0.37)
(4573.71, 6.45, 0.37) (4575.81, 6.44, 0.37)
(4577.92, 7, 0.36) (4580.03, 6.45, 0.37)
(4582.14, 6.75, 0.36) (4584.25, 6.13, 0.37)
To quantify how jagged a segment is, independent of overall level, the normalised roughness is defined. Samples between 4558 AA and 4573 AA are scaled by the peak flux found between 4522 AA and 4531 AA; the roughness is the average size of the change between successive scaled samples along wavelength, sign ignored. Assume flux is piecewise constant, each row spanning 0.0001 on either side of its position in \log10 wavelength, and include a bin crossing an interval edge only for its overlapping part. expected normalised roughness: 0.061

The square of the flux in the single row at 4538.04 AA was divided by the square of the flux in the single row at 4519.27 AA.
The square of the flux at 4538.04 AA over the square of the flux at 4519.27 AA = 1.06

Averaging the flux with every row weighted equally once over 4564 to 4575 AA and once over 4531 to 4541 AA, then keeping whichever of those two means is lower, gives 6.34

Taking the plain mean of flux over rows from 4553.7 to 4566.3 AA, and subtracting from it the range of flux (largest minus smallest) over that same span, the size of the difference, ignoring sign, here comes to 5.0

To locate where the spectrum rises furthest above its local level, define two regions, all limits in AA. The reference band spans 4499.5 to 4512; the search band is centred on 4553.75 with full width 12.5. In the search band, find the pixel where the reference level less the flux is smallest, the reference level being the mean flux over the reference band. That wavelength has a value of 4558.99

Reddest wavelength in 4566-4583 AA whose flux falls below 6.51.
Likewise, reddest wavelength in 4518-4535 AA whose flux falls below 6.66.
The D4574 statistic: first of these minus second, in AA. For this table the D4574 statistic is 46.2 AA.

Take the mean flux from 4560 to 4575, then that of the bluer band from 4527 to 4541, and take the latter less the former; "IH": -0.3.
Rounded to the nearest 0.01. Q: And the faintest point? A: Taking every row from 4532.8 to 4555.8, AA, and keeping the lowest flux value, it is 5.45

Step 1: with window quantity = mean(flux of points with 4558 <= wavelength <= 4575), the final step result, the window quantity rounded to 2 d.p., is 6.51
